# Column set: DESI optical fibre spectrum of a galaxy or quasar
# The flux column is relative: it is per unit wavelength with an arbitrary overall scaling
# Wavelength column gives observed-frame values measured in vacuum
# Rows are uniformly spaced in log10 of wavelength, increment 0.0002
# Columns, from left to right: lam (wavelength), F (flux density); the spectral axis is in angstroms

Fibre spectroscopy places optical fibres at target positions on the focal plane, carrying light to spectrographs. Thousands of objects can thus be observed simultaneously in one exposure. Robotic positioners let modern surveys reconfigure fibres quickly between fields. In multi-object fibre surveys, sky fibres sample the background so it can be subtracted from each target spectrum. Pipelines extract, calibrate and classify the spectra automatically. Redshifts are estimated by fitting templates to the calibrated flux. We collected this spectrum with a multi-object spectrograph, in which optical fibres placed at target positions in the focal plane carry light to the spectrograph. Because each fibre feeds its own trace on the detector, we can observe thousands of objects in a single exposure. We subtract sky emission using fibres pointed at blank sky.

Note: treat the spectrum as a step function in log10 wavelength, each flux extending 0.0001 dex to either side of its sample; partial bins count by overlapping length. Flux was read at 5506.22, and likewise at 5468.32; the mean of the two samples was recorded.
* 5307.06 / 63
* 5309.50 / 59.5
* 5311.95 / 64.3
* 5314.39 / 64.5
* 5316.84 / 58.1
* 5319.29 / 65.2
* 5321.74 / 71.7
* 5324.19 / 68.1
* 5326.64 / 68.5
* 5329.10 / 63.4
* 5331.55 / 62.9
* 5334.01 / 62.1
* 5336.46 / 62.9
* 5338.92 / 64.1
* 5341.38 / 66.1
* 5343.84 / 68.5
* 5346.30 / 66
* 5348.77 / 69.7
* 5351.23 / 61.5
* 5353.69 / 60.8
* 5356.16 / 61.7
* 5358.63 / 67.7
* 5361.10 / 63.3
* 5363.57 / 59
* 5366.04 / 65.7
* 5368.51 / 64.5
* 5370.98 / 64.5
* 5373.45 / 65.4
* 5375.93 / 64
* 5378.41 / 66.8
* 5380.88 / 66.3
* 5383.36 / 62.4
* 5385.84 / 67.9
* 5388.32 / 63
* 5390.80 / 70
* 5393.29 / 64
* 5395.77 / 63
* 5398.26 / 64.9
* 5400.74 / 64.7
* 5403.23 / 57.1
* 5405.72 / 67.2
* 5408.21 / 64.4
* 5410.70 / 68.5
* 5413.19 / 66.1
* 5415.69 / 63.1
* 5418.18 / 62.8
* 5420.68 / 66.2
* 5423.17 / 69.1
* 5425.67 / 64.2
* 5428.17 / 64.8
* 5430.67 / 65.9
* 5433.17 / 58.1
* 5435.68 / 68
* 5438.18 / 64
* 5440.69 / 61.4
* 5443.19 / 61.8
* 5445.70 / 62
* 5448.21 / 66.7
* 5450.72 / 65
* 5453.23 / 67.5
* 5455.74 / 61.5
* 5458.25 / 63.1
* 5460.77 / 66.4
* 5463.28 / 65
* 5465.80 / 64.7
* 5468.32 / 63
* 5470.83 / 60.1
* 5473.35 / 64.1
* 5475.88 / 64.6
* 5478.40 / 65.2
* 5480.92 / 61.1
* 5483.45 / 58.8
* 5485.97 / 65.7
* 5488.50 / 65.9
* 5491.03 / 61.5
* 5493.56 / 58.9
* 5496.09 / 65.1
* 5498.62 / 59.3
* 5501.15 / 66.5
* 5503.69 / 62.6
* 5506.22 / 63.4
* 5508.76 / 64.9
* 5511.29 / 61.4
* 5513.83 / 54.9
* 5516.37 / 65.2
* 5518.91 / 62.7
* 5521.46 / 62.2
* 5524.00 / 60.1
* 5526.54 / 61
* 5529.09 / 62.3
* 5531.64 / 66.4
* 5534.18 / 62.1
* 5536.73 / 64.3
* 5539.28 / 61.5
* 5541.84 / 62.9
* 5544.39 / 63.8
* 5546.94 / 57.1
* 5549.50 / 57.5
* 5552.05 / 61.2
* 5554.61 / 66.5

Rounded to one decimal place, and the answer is 63.2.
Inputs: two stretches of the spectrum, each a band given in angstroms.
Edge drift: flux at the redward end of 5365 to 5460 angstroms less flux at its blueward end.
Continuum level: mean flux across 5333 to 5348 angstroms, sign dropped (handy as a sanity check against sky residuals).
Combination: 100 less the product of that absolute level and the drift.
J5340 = 269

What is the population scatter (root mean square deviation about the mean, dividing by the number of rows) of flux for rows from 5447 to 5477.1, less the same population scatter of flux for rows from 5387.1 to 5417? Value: -1.1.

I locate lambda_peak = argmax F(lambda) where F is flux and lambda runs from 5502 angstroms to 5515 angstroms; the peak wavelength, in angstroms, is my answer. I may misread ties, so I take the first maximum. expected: 5508.76 angstroms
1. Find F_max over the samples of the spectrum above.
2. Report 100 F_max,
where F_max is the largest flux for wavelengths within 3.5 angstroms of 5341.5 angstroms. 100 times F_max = 6850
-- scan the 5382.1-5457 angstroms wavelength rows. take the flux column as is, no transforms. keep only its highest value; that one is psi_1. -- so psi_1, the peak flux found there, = 70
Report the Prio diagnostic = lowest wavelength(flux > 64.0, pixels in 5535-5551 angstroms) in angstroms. 5536.73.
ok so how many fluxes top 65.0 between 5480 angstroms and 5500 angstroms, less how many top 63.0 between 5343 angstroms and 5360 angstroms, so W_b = -1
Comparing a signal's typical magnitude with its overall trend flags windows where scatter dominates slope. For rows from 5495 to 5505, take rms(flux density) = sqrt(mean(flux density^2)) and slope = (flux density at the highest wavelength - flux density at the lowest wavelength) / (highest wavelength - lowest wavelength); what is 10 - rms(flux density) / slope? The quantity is 203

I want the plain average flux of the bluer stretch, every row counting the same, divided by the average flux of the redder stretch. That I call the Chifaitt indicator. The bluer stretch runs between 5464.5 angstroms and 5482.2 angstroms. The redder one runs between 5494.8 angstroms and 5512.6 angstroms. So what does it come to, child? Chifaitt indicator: 1.00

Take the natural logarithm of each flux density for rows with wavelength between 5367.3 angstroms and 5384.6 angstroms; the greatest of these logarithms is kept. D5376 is 4.20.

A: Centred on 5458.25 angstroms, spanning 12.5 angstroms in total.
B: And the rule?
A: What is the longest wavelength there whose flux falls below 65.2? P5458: 5463.28 angstroms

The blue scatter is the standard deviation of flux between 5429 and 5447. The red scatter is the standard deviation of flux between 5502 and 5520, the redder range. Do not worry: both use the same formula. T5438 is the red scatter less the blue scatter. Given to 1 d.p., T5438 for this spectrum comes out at 0.2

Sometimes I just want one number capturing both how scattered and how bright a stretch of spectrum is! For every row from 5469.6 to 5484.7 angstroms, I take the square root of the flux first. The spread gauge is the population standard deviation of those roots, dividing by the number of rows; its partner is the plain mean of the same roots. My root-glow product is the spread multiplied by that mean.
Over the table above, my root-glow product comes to 1.22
